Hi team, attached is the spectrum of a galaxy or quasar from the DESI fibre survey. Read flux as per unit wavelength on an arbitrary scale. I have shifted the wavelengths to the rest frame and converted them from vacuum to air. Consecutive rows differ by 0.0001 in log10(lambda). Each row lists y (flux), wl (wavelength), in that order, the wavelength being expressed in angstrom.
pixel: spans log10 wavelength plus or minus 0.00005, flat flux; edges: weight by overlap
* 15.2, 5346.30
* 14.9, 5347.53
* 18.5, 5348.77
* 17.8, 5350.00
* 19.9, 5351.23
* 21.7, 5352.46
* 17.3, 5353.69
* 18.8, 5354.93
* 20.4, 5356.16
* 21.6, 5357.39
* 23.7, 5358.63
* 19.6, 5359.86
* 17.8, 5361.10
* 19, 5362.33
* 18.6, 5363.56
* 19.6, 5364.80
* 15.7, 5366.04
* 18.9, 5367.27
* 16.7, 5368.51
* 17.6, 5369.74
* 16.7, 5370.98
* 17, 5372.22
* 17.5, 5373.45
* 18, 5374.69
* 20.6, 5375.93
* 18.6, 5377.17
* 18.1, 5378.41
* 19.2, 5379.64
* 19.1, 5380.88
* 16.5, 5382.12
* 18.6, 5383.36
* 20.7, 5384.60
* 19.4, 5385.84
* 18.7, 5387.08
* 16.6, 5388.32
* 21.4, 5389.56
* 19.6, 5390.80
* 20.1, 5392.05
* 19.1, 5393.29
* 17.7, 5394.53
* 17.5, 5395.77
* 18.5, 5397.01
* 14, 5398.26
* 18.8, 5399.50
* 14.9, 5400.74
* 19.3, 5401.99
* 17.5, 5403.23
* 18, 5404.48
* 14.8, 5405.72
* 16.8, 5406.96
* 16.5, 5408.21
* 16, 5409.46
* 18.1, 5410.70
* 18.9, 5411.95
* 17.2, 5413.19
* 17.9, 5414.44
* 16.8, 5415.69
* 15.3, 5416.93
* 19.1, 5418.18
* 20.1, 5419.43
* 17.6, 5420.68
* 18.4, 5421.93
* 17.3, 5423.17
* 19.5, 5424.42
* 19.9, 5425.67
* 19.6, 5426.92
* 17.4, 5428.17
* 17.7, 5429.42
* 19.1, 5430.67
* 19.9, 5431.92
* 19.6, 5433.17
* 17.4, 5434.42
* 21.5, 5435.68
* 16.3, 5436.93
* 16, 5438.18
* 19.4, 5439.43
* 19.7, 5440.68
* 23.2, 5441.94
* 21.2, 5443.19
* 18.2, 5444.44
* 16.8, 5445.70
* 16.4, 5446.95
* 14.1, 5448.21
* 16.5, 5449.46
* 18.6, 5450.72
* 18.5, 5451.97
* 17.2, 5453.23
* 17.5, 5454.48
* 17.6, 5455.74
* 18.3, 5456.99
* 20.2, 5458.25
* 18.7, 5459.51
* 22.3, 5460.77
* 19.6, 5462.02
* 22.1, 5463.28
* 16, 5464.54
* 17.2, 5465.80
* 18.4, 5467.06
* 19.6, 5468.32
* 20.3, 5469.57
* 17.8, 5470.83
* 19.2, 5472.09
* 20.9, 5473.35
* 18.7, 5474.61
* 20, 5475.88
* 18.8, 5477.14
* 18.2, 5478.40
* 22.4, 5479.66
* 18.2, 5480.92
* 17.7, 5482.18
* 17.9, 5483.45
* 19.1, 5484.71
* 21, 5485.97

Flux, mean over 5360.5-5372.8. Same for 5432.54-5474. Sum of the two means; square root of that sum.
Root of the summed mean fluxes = 6.04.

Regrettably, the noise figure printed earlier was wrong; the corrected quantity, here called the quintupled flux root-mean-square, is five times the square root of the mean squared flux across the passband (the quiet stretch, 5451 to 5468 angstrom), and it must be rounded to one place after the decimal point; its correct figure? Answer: 94.1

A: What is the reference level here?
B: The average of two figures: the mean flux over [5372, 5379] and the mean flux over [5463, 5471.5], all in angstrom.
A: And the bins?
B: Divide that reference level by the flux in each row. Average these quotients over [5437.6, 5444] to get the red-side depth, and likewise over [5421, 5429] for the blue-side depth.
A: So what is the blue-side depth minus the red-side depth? 0.05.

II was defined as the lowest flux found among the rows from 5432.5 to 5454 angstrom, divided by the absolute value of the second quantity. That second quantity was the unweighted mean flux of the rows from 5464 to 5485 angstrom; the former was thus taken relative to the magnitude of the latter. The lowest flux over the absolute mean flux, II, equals 0.748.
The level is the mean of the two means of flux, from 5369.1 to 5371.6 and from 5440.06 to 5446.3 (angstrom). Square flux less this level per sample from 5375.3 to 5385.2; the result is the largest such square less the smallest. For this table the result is 4.9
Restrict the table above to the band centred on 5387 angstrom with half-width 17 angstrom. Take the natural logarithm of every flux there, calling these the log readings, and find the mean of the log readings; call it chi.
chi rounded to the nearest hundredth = 2.90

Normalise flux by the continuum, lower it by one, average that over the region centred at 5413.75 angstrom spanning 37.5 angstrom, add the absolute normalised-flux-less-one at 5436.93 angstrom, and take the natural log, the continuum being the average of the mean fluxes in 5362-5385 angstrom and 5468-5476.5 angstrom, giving -2.57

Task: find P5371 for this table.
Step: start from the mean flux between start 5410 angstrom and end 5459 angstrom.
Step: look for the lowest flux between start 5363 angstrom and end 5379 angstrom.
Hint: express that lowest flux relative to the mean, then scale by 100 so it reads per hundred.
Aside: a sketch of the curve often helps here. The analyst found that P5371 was 85.8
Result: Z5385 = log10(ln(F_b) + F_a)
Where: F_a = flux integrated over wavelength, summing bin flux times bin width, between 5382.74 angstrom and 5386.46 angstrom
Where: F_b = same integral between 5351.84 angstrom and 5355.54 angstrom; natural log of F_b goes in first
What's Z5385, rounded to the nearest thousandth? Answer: 1.887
